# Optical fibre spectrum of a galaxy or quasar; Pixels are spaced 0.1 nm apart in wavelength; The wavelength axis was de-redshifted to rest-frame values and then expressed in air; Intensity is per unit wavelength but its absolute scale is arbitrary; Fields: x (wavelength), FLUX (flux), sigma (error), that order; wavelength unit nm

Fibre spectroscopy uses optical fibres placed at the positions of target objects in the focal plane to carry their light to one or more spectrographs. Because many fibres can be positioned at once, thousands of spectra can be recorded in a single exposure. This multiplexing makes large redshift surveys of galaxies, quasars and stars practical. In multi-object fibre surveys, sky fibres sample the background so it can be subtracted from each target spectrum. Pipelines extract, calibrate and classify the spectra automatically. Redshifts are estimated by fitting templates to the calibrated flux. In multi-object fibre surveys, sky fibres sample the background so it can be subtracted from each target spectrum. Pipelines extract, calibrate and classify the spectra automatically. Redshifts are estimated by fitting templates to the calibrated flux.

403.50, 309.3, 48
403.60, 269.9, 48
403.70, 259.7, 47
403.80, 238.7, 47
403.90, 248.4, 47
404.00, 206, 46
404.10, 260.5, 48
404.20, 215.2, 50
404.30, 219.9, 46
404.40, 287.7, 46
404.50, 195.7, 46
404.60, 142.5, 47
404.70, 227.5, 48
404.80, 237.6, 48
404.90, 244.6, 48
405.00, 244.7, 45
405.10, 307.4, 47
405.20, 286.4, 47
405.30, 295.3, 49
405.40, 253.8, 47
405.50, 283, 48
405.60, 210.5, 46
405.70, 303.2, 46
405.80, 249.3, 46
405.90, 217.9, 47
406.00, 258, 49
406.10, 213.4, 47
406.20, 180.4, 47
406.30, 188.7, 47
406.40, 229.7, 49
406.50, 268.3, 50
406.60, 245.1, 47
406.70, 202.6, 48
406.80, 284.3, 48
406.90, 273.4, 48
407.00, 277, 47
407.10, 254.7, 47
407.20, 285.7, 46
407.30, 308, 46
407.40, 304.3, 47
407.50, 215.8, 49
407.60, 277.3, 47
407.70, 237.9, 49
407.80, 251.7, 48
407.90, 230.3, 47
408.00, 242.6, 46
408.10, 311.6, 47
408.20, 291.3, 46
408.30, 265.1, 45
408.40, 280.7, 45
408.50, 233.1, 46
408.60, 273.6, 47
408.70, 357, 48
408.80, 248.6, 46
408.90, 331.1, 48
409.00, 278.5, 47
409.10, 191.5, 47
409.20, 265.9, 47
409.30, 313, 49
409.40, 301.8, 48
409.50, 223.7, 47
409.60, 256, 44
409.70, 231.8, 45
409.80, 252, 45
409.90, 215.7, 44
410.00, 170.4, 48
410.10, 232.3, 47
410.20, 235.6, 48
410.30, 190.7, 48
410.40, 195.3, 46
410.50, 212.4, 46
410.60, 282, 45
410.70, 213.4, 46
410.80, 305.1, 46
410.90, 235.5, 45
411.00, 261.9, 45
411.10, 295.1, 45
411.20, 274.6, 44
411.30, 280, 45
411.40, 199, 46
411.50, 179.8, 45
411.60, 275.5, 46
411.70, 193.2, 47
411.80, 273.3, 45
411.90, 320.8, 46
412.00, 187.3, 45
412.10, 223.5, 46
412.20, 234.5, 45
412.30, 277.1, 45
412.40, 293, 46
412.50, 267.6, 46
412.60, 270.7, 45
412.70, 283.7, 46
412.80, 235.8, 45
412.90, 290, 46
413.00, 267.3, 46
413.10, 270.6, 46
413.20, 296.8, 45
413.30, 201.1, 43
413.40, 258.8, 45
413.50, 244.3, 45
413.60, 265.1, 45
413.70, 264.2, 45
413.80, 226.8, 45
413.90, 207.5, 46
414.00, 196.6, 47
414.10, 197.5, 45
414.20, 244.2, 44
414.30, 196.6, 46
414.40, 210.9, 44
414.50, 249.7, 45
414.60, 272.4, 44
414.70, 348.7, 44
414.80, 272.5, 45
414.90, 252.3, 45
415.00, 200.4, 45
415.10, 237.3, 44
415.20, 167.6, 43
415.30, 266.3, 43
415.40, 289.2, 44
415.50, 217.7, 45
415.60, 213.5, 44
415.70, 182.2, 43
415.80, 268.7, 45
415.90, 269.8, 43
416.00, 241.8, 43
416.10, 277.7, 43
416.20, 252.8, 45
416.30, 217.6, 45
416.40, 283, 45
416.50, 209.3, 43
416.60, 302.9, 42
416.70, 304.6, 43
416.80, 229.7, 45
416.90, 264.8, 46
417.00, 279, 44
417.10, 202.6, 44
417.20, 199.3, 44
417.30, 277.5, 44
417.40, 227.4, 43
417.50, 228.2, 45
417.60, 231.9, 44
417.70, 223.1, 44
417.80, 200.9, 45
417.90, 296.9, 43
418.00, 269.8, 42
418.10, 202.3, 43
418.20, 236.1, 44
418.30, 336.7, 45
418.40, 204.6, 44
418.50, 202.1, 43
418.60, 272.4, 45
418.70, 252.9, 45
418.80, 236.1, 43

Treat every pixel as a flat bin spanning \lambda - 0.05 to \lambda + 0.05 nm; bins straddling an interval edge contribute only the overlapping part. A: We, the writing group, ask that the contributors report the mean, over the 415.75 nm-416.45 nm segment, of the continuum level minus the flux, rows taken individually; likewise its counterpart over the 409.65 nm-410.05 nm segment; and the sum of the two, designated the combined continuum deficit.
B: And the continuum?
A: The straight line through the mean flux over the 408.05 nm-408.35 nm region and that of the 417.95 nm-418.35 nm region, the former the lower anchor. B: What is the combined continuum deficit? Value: 75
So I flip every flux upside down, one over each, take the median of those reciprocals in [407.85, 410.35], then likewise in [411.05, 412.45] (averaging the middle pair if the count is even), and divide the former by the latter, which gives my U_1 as 1.09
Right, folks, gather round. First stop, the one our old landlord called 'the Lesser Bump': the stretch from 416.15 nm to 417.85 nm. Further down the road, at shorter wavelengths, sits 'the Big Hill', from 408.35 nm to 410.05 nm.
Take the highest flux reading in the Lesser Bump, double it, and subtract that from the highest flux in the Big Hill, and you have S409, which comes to -252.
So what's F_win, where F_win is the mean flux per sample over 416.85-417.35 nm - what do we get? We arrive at 245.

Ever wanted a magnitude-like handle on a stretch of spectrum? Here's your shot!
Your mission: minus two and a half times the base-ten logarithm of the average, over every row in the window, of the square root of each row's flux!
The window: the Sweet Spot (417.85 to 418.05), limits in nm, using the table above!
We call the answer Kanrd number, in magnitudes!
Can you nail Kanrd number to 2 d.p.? -3.07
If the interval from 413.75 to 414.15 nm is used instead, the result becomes -2.89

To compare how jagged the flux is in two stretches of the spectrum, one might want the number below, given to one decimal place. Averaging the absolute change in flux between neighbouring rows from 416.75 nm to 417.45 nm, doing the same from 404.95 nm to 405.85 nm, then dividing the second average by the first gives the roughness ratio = 1.1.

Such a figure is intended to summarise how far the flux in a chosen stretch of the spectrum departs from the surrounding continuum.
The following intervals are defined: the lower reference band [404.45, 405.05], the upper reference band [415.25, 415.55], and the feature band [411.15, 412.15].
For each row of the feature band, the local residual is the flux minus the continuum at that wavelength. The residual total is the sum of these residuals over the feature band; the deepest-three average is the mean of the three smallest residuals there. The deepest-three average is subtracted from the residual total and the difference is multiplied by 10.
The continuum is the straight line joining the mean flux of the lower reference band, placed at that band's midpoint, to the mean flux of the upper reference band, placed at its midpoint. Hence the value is 350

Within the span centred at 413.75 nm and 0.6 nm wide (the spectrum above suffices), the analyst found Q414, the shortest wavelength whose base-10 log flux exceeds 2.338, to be 413.50 nm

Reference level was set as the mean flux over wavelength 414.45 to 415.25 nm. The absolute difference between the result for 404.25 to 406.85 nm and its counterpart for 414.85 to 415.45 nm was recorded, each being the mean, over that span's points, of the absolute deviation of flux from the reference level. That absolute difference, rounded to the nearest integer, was 0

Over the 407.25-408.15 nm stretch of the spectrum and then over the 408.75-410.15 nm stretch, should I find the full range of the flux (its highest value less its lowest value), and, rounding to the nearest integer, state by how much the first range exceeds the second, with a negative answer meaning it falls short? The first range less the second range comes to -65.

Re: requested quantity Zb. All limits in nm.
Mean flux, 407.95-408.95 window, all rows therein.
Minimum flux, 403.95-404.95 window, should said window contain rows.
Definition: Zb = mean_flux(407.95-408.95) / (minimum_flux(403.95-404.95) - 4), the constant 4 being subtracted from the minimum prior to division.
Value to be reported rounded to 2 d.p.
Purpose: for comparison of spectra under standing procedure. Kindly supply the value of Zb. 2.05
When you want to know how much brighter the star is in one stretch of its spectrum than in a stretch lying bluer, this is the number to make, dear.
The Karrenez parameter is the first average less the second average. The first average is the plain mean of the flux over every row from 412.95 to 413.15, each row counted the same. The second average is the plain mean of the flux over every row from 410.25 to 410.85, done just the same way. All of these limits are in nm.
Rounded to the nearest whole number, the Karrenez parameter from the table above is 36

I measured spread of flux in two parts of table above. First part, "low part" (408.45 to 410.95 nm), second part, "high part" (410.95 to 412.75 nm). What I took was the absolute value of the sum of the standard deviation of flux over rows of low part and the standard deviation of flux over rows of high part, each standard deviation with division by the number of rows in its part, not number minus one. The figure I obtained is 86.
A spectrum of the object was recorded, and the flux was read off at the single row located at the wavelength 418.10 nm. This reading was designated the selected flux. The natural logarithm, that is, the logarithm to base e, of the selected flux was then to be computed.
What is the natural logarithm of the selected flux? 5.31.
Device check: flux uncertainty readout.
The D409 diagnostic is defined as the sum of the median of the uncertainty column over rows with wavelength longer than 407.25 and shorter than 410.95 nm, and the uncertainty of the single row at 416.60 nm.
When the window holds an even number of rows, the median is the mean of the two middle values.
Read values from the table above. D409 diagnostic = 89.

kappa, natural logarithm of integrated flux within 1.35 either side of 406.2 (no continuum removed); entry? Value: 6.5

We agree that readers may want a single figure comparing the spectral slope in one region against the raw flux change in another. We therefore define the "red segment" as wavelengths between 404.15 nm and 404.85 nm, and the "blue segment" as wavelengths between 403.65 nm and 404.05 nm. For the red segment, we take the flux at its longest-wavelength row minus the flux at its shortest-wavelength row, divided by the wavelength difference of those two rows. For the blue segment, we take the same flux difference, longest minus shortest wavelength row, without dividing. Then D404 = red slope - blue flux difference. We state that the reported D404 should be 91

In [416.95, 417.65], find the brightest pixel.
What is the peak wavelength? 417.00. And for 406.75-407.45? 407.30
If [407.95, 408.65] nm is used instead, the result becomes 408.10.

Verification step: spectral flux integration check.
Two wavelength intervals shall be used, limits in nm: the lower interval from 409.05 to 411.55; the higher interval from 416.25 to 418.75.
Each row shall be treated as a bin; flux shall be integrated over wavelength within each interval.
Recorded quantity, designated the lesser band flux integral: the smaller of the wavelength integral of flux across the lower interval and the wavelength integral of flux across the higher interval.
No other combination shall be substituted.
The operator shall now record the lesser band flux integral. 601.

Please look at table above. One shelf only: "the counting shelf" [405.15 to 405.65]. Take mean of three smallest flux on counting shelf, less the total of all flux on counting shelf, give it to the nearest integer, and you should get -1080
